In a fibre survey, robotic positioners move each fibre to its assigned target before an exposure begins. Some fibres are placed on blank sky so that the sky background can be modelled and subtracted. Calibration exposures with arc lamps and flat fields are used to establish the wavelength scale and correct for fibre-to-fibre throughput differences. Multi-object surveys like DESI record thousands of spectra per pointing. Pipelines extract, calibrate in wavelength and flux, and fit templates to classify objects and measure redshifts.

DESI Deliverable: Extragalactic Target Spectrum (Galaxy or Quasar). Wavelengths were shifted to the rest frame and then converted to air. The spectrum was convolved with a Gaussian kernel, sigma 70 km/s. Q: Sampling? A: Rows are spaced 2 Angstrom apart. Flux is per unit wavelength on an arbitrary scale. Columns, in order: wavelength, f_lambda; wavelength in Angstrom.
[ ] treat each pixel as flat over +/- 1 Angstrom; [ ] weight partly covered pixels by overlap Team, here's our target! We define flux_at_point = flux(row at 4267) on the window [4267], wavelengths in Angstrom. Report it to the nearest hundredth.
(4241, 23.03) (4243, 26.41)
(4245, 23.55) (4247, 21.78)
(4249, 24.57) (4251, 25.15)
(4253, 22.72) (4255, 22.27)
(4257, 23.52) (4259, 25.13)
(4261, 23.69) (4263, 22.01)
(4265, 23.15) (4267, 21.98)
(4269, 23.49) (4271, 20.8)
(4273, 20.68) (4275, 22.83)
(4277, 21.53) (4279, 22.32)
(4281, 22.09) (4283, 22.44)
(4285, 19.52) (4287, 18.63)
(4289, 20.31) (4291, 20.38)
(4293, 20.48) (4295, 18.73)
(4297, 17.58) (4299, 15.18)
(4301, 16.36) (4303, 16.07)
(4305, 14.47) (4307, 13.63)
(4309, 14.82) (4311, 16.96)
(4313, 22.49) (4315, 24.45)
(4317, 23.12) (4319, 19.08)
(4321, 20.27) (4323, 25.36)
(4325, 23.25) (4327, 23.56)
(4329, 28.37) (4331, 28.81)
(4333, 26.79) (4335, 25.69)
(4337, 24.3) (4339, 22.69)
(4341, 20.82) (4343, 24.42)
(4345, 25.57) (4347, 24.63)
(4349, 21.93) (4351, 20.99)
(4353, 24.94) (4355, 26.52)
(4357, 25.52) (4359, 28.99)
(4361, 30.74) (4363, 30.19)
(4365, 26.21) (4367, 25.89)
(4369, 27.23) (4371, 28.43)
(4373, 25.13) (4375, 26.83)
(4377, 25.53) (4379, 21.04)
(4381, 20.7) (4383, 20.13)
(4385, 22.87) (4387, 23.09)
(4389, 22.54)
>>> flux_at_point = 21.98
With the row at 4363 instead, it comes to 30.19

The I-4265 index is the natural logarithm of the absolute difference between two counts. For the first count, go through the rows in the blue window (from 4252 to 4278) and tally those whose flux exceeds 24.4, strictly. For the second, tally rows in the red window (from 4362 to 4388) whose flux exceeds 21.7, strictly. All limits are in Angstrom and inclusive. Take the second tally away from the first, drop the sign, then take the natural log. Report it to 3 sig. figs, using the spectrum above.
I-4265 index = 2.20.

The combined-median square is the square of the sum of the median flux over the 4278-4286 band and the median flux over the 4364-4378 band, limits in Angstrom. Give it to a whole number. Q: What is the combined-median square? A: 2344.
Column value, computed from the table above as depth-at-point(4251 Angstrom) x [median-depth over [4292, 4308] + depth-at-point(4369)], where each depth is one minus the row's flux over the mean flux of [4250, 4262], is -0.010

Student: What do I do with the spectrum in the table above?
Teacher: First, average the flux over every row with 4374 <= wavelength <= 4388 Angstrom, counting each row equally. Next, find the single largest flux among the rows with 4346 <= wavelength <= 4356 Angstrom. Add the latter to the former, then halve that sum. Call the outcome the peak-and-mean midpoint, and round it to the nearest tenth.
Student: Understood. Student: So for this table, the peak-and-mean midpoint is 24.7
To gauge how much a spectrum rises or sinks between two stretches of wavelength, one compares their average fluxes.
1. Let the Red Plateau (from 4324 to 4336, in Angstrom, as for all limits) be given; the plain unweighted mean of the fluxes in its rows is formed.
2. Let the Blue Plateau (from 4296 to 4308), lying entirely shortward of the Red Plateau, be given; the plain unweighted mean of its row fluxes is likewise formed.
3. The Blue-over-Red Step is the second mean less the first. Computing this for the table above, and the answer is -11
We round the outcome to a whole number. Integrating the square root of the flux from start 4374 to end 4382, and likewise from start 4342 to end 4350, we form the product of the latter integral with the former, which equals 1522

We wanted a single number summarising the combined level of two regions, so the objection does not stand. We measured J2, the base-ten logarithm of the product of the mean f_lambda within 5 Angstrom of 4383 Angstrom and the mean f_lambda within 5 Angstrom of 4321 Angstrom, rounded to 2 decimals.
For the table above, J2 2.68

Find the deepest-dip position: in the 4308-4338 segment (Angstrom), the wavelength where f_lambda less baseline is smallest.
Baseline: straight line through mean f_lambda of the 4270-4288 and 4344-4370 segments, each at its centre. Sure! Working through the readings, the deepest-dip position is 4309 Angstrom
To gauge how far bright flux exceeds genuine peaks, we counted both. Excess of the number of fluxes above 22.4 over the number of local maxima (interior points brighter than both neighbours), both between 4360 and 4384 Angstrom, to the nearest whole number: 7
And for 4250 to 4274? 4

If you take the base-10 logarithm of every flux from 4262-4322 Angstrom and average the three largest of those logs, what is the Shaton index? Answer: 1.37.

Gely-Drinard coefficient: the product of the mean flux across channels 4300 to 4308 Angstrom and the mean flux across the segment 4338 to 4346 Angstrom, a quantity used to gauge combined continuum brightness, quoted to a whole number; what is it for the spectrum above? 354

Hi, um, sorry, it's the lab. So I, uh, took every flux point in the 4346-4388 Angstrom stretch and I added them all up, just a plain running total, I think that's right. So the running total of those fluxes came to 528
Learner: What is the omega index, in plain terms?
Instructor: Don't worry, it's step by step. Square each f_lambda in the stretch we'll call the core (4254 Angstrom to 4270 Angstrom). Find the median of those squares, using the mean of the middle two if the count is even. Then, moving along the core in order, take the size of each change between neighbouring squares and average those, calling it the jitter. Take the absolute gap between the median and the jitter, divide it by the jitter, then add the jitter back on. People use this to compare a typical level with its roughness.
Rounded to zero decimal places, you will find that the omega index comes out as 72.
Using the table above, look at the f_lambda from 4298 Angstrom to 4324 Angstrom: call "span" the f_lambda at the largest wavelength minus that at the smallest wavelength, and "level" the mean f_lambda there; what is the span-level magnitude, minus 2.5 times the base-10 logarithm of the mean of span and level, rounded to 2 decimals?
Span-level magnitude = -2.90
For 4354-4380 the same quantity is -2.57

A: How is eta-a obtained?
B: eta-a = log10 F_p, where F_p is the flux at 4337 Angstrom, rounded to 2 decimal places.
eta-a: 1.39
